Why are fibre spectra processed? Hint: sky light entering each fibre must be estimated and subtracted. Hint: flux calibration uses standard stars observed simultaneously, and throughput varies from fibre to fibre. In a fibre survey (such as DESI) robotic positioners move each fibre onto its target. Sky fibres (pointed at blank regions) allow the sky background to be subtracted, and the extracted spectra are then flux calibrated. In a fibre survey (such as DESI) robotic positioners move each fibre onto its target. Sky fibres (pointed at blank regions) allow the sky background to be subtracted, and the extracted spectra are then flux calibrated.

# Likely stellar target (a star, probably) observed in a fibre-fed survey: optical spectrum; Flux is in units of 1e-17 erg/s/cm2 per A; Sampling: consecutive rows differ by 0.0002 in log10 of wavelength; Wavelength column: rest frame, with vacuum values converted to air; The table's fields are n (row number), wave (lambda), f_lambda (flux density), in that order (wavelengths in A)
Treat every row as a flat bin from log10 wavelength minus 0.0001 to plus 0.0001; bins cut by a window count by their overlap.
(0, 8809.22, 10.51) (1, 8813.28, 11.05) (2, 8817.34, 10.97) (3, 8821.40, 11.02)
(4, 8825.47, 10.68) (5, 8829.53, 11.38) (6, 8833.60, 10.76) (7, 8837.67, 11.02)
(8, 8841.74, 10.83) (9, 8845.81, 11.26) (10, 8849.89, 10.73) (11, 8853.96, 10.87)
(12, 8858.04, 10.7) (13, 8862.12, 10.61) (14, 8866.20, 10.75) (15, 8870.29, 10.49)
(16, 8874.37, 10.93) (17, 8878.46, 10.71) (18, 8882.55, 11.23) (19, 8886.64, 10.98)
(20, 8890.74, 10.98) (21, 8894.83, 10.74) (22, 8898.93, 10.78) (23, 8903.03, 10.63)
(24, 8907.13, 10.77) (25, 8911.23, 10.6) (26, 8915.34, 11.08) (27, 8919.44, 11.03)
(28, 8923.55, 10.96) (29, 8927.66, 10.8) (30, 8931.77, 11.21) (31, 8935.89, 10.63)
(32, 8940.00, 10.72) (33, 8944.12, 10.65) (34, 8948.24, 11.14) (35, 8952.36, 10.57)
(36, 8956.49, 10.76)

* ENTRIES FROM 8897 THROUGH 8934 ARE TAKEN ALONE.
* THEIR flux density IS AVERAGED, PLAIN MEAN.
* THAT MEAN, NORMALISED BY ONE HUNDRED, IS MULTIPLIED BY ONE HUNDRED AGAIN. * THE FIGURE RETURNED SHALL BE 10.9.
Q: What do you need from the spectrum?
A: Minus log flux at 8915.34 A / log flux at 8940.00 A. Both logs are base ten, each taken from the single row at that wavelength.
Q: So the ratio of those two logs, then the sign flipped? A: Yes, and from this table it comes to -1.014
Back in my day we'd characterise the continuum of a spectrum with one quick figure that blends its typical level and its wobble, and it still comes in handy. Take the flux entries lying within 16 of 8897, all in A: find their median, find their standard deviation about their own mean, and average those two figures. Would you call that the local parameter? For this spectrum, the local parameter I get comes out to 5.49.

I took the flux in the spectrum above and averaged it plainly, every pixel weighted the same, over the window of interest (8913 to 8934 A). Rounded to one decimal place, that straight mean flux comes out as 11.0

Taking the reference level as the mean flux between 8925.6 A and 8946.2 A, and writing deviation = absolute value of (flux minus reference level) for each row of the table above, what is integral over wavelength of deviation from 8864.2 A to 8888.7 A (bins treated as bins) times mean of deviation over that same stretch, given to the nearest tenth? 1.0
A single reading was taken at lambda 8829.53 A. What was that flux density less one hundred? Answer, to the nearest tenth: -88.6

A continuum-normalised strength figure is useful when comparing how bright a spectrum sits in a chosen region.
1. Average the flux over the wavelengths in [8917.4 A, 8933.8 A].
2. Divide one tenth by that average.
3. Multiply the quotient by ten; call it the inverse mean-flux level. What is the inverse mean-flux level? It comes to 0.0909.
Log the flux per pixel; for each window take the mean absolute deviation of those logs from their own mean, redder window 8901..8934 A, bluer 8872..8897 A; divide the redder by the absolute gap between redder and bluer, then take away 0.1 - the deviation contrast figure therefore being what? 3.6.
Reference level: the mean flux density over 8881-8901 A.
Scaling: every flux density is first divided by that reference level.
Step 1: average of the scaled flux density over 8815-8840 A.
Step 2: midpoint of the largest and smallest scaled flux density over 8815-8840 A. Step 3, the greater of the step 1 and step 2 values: 1.01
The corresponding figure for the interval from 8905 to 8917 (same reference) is 0.99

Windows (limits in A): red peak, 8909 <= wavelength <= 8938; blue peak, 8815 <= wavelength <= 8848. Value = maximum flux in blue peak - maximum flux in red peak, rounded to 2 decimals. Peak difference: 0.17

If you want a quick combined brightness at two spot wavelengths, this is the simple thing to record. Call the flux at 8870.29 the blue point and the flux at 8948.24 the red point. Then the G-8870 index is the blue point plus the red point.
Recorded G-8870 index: 21.6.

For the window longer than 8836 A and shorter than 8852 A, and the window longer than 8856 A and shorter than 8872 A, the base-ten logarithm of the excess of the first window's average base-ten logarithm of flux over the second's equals -1.9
